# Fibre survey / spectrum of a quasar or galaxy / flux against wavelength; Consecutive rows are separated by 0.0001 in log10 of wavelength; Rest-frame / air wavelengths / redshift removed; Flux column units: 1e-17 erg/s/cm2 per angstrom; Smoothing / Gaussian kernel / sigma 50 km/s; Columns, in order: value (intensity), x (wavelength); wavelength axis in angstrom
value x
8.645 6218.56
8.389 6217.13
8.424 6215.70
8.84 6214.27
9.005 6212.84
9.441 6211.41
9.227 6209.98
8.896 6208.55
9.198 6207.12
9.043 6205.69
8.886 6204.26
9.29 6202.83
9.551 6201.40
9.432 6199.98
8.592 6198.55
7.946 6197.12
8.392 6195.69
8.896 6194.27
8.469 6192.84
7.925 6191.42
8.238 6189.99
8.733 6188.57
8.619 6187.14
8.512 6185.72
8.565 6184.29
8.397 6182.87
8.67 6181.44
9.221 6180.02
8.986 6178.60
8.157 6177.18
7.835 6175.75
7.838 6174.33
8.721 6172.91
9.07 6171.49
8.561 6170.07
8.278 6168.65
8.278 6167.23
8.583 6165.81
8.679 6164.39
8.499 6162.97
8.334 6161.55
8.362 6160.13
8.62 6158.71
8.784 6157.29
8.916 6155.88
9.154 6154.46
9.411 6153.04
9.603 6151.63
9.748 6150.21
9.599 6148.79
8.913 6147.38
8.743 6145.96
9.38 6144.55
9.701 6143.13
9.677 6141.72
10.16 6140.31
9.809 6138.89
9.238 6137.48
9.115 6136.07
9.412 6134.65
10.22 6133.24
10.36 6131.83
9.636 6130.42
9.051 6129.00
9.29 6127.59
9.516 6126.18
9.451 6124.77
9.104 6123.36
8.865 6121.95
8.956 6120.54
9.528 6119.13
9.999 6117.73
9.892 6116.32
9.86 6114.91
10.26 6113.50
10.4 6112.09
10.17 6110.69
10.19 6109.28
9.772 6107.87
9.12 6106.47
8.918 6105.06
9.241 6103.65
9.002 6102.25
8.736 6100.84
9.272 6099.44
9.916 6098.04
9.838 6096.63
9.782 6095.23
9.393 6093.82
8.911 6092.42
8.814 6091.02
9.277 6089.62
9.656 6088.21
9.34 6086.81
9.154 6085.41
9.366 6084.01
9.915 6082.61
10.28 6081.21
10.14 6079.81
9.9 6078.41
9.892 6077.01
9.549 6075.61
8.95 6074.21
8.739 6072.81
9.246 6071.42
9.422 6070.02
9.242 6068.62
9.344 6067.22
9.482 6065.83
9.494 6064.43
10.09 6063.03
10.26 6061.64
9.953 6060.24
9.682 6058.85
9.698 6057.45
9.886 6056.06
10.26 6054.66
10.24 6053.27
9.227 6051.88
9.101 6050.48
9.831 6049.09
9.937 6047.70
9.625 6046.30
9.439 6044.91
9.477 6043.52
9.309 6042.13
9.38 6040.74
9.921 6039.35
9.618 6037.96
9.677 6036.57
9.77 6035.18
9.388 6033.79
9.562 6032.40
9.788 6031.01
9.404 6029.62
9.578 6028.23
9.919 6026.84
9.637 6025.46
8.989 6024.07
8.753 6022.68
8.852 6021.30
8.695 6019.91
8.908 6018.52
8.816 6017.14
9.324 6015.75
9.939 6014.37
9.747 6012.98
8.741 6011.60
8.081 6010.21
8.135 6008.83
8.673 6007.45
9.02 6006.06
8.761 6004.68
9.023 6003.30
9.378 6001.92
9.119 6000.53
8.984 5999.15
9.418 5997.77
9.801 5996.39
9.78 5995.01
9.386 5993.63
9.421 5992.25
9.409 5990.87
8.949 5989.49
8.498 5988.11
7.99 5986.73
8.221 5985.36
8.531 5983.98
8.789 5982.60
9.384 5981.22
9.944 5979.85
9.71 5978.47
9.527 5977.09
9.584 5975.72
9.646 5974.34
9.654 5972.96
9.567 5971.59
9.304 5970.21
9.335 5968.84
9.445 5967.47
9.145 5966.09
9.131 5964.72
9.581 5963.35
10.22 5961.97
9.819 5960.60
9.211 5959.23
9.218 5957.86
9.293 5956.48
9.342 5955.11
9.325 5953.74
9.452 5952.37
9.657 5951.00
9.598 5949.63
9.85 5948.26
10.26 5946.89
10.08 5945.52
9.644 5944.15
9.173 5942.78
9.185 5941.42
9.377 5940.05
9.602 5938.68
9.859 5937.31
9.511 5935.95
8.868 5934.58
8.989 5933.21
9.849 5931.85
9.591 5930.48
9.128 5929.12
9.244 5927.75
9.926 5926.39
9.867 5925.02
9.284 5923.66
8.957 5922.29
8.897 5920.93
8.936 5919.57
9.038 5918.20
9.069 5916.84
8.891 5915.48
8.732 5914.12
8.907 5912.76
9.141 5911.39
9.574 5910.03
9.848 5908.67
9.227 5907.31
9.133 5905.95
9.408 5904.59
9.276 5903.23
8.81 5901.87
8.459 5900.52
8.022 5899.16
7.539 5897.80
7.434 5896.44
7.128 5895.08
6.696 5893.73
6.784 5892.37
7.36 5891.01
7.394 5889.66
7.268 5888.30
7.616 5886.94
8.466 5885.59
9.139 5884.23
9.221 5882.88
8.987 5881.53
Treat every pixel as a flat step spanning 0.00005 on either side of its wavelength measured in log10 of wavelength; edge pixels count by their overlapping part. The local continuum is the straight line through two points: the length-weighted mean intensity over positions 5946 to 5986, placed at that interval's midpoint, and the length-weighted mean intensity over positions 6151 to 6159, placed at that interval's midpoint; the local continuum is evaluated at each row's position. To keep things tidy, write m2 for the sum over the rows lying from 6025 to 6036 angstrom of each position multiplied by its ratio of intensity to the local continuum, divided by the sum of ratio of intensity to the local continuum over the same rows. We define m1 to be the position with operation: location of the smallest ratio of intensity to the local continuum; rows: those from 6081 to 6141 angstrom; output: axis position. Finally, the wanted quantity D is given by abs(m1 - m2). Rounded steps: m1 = 6100.84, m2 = 6030.3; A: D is 70.5 angstrom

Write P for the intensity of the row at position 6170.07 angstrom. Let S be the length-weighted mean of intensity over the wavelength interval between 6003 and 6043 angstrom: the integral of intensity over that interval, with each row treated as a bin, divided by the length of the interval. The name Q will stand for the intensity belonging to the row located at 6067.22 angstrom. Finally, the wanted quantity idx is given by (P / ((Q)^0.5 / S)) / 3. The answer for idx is 8.6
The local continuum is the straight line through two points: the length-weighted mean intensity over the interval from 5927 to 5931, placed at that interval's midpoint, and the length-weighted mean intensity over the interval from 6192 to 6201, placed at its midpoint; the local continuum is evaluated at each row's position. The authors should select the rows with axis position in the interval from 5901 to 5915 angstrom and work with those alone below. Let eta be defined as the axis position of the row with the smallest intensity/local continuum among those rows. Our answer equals 5914.12 angstrom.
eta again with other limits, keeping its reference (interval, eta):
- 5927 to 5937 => 5934.58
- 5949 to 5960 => 5959.23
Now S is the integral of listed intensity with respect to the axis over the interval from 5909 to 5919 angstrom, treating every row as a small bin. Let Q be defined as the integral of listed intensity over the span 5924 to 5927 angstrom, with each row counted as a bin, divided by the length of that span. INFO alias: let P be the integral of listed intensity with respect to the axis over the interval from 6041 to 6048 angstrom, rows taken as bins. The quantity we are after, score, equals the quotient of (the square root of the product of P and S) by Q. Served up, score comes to 8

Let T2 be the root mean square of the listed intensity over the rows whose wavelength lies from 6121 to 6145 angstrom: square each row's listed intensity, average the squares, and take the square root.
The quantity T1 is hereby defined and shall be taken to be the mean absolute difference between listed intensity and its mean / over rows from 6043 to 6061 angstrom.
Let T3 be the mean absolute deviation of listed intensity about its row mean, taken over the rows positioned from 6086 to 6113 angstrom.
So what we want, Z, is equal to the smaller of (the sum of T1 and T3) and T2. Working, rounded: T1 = 0.28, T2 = 9.54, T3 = 0.43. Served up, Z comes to 0.7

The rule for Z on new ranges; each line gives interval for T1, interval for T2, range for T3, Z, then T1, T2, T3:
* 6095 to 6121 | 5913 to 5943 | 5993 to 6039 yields 0.9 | 0.44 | 9.28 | 0.42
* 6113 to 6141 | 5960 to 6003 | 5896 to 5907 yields 1.0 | 0.39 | 9.32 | 0.65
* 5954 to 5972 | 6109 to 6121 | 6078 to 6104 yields 0.6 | 0.23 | 9.93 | 0.39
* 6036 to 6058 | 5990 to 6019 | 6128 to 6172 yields 0.8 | 0.27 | 9.15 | 0.50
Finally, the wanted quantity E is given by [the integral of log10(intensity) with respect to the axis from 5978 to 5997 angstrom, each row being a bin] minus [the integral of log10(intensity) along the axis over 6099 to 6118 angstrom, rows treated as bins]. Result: -0.4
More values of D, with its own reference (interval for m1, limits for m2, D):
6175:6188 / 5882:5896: 287.2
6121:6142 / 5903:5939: 200.9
